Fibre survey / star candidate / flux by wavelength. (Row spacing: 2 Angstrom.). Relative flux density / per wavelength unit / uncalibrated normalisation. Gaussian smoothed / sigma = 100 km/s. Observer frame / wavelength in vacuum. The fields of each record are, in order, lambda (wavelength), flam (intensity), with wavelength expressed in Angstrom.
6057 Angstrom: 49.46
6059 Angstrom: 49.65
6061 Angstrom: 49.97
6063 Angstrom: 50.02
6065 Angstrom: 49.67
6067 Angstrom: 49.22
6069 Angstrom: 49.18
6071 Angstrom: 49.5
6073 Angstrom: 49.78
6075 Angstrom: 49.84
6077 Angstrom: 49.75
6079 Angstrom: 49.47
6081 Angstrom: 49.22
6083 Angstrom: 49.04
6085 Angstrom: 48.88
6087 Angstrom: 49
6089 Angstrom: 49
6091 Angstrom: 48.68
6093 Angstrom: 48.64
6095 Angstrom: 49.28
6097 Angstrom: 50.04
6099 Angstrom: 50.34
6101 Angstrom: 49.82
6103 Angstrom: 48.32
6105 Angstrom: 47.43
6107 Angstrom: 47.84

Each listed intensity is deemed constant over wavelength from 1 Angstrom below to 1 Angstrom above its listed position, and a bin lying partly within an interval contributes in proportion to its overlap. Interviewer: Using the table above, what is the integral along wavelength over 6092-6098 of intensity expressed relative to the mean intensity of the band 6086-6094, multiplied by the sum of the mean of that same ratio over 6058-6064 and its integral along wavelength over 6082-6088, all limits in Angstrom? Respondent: 42.66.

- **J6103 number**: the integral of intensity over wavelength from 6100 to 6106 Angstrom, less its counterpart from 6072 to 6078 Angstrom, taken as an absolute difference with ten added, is 18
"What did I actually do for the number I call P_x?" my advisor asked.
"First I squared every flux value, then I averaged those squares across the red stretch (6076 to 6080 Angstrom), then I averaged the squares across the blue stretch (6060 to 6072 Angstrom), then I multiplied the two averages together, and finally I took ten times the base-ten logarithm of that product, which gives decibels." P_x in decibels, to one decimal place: 67.8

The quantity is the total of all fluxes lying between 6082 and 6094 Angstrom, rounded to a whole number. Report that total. 293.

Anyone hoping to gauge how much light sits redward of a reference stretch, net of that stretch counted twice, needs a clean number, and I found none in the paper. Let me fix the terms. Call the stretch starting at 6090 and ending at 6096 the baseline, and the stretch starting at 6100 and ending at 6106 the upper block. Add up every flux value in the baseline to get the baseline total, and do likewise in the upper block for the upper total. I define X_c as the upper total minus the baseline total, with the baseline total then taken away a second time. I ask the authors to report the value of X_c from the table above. -148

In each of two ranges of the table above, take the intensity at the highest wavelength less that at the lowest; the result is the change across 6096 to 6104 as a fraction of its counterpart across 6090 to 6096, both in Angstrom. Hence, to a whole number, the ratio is -3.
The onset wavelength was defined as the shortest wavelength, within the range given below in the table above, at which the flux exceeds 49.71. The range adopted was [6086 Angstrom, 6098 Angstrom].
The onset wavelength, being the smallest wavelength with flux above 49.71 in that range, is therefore 6097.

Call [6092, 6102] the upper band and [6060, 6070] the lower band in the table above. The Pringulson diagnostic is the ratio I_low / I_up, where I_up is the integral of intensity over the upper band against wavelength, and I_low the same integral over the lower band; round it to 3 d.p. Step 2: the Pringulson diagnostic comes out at 1.000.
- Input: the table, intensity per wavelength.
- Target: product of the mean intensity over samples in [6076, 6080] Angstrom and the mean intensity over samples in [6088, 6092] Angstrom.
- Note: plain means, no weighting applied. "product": 2423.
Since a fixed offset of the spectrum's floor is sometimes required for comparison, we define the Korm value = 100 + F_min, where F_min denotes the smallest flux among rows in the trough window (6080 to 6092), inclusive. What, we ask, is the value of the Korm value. 149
